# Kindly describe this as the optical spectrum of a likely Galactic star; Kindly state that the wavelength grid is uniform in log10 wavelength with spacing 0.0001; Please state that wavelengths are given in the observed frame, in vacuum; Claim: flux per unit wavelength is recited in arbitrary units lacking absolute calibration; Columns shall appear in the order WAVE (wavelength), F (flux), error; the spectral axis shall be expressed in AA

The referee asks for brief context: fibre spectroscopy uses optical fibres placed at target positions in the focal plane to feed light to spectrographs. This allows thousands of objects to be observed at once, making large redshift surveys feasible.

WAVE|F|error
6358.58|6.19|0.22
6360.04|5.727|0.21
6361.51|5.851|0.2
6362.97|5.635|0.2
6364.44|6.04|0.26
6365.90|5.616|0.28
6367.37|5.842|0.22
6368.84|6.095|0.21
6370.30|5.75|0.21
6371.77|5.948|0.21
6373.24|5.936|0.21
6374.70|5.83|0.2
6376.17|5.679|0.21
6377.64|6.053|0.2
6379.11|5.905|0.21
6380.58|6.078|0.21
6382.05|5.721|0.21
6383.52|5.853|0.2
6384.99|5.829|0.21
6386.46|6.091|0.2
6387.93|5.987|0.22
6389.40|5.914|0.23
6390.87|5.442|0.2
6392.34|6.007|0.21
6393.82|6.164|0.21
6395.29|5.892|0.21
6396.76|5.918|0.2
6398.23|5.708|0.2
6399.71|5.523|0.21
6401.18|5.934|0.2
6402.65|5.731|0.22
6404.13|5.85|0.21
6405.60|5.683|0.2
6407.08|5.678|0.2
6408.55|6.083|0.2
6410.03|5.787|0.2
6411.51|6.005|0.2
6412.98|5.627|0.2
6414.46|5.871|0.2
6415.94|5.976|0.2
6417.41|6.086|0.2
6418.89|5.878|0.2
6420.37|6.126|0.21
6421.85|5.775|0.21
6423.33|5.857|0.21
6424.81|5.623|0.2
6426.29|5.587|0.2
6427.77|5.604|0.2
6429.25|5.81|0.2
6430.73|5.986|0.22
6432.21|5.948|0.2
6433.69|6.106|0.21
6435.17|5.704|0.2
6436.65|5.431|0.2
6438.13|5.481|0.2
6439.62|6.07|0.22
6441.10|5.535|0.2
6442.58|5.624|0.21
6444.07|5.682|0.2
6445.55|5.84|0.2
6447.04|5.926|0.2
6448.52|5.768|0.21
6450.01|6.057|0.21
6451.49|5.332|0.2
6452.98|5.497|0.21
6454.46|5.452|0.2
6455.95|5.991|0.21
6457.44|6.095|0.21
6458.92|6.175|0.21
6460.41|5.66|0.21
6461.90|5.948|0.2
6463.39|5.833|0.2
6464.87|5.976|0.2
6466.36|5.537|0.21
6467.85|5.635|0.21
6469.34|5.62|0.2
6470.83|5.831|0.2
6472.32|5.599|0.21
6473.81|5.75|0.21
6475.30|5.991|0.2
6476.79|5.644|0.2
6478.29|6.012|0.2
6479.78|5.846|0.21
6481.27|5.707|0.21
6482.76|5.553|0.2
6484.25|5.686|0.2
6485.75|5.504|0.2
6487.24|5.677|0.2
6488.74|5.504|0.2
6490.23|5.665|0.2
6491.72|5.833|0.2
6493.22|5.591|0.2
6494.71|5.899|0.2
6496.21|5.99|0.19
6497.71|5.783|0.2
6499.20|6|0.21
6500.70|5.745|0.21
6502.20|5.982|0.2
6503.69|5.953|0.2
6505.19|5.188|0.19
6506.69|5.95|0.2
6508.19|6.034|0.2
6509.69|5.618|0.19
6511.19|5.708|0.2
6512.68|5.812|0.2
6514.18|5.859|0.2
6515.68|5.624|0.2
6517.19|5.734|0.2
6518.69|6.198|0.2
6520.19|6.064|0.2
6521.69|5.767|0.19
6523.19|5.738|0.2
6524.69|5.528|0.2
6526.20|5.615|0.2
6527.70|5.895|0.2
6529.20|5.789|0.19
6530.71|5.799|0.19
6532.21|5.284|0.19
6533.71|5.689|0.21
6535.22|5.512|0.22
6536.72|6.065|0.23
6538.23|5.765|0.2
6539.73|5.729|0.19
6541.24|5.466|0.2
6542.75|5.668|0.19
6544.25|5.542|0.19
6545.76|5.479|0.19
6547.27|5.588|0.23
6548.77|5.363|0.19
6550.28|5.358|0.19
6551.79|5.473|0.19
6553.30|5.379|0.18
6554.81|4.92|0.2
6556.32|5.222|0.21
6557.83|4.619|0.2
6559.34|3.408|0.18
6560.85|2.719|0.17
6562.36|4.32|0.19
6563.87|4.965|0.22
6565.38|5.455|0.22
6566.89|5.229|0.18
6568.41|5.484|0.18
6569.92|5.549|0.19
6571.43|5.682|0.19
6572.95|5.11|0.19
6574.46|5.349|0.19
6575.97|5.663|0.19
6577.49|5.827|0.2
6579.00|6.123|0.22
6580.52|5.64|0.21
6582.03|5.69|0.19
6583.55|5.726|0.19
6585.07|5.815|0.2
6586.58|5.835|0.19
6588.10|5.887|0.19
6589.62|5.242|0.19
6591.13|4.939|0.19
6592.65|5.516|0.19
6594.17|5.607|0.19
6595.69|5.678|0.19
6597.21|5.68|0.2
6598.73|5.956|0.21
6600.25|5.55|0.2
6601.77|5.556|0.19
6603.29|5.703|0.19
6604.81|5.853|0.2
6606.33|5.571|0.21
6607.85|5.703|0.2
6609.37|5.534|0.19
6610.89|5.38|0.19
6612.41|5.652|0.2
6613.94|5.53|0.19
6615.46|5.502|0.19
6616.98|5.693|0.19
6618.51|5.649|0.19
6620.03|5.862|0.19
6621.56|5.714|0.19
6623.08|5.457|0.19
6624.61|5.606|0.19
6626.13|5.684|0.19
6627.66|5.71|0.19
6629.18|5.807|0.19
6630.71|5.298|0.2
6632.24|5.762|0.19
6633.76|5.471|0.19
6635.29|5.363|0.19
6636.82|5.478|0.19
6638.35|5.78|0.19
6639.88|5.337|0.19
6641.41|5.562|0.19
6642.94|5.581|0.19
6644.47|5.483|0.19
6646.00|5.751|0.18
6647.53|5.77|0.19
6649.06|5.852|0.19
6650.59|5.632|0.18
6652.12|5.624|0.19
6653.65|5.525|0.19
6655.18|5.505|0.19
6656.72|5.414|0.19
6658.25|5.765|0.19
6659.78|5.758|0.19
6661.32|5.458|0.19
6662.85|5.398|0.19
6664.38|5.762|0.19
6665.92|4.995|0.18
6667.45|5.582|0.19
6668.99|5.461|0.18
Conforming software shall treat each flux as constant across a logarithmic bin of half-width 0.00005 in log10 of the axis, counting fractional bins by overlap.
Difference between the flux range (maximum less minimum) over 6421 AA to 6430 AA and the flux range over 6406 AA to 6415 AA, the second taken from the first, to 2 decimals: -0.19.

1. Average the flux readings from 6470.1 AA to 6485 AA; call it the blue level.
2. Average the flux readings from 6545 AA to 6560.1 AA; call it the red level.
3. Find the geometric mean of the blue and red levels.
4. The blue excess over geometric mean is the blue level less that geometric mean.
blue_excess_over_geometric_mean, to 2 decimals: 0.35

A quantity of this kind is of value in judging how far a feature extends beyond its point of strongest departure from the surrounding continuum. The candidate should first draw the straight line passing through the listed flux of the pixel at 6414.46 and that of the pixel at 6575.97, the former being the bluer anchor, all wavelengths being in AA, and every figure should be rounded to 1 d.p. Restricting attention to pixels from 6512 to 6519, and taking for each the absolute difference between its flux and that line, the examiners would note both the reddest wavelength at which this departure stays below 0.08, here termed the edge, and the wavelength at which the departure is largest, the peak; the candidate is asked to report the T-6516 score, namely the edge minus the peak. -1.5 AA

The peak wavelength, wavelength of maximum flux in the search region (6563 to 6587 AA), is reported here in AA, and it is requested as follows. 6579.00 AA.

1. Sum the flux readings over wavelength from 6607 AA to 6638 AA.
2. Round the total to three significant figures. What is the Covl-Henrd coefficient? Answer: 112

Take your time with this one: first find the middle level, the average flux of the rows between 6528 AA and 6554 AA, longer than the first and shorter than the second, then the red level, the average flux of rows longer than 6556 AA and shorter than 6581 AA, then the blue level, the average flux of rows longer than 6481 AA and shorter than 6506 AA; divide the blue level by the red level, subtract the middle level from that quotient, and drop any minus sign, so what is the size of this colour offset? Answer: 4.46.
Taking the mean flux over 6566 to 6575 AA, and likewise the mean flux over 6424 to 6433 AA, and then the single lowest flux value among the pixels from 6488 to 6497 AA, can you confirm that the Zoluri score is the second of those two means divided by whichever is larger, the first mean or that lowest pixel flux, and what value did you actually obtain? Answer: 1.05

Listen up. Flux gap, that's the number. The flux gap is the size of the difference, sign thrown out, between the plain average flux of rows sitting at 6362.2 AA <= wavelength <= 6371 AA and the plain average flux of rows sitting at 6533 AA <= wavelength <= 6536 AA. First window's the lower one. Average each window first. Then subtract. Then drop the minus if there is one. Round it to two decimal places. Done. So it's 0.23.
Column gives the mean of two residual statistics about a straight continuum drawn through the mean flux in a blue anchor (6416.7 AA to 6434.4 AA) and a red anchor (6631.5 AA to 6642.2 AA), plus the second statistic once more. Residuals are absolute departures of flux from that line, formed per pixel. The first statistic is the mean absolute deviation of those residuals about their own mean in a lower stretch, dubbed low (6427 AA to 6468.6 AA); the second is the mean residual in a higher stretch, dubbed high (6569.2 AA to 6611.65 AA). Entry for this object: 0.32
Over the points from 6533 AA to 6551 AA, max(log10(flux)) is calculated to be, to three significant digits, 0.783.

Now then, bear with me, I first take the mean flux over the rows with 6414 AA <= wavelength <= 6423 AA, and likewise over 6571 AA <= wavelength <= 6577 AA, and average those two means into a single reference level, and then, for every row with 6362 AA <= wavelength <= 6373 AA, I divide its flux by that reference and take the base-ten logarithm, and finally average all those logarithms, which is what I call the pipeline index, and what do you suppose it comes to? 0.011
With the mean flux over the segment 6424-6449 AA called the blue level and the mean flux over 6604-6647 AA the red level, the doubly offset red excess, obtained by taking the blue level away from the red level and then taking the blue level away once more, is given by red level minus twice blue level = -5.90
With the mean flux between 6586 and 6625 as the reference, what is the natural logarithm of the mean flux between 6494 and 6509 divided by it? 0.042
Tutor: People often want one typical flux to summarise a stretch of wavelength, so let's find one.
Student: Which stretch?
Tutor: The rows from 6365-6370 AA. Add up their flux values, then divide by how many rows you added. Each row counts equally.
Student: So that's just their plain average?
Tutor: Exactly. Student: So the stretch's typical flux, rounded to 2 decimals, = 5.85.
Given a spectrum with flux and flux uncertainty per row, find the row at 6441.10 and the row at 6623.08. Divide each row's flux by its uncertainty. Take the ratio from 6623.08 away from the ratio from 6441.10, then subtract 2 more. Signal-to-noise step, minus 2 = -3.0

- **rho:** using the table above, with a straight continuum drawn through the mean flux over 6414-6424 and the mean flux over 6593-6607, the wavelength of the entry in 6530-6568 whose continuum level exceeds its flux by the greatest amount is 6560.85 AA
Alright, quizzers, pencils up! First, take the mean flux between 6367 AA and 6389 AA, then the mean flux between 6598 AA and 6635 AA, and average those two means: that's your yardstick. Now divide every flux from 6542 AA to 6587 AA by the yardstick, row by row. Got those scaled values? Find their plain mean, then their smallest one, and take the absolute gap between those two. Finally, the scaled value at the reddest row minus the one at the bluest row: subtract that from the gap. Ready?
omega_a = 0.41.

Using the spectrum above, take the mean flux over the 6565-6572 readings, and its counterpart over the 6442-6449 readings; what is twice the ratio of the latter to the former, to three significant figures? 2.11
